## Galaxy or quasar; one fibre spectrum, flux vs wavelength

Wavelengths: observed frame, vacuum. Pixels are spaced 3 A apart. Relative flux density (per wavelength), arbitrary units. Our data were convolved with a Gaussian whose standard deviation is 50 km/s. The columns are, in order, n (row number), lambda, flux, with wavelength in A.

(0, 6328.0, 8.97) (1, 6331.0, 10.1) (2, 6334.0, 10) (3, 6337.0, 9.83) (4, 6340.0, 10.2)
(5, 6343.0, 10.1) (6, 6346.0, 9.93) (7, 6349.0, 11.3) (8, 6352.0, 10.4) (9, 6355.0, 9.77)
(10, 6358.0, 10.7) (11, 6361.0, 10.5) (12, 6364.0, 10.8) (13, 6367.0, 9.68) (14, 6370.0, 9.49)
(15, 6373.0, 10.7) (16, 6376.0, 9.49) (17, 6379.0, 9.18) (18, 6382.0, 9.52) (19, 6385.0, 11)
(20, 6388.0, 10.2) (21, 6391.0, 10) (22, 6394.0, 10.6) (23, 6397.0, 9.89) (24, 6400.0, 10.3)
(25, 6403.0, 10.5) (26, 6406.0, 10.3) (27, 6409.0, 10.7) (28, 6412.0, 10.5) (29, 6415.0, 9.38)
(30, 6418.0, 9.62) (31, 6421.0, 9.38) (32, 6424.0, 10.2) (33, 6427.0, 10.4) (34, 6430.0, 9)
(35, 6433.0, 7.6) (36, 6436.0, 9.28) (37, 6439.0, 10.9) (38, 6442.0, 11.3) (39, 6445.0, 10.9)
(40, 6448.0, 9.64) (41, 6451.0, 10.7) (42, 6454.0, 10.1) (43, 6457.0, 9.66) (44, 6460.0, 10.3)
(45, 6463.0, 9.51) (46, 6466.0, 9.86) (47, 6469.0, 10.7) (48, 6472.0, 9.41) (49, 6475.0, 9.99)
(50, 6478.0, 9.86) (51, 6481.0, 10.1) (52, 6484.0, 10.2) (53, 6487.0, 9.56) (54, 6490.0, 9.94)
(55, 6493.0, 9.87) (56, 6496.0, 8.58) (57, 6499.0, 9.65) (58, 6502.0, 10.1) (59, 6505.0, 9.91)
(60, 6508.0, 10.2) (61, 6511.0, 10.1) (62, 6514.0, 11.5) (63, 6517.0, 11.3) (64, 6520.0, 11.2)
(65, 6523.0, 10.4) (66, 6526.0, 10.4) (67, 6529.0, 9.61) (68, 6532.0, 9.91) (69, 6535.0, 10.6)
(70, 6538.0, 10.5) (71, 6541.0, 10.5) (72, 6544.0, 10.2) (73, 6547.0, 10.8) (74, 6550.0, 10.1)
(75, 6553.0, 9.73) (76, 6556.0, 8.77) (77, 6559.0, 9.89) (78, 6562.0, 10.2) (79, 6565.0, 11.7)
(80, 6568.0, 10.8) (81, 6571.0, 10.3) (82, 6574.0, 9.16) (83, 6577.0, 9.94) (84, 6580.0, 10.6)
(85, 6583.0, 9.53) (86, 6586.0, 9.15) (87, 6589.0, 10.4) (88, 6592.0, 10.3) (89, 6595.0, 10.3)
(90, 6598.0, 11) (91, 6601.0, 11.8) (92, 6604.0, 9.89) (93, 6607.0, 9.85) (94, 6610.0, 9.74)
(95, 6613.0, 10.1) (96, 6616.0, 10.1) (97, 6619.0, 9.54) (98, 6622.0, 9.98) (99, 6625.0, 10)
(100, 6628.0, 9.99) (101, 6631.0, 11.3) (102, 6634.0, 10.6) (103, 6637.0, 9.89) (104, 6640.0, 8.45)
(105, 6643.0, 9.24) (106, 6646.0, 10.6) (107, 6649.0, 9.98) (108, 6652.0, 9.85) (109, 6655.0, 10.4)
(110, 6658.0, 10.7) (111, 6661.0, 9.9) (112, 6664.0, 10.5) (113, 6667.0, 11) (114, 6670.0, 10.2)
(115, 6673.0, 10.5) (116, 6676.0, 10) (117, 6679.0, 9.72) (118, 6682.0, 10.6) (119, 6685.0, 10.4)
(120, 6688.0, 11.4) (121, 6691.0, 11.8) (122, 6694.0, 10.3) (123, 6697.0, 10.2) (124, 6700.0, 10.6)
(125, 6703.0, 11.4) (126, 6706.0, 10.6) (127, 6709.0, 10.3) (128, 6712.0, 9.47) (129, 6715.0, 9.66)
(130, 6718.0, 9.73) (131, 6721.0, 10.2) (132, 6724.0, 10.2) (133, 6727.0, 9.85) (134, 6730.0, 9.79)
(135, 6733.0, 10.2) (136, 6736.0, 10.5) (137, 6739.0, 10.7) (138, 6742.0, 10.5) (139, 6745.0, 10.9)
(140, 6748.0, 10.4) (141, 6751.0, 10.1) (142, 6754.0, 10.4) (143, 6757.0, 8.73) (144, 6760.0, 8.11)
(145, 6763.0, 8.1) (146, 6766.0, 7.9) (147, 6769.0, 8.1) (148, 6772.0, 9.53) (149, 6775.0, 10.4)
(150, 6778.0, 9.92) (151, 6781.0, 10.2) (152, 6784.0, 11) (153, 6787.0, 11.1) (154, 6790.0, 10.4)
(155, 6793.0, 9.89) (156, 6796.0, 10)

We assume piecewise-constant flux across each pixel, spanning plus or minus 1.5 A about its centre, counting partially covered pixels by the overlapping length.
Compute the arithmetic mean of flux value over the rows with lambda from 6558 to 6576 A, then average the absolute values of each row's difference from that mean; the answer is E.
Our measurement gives 0.61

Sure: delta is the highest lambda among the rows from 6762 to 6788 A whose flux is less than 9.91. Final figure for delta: 6772.0 A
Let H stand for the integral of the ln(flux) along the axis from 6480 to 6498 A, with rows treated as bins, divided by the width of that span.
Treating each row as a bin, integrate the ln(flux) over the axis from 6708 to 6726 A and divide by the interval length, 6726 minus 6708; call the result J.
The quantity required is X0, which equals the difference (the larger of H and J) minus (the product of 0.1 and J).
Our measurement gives 2.06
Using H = 2.27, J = 2.29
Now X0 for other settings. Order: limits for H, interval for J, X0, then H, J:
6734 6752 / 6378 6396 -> 2.12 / 2.35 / 2.31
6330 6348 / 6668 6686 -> 2.09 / 2.31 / 2.33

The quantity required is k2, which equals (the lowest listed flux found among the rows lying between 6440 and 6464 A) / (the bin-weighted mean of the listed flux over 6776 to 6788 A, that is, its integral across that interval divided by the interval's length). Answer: 0.903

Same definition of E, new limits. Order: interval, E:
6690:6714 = 0.52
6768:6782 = 0.65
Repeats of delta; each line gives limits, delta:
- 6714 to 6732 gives 6730.0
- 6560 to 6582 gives 6574.0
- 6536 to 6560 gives 6559.0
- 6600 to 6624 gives 6619.0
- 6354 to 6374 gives 6370.0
